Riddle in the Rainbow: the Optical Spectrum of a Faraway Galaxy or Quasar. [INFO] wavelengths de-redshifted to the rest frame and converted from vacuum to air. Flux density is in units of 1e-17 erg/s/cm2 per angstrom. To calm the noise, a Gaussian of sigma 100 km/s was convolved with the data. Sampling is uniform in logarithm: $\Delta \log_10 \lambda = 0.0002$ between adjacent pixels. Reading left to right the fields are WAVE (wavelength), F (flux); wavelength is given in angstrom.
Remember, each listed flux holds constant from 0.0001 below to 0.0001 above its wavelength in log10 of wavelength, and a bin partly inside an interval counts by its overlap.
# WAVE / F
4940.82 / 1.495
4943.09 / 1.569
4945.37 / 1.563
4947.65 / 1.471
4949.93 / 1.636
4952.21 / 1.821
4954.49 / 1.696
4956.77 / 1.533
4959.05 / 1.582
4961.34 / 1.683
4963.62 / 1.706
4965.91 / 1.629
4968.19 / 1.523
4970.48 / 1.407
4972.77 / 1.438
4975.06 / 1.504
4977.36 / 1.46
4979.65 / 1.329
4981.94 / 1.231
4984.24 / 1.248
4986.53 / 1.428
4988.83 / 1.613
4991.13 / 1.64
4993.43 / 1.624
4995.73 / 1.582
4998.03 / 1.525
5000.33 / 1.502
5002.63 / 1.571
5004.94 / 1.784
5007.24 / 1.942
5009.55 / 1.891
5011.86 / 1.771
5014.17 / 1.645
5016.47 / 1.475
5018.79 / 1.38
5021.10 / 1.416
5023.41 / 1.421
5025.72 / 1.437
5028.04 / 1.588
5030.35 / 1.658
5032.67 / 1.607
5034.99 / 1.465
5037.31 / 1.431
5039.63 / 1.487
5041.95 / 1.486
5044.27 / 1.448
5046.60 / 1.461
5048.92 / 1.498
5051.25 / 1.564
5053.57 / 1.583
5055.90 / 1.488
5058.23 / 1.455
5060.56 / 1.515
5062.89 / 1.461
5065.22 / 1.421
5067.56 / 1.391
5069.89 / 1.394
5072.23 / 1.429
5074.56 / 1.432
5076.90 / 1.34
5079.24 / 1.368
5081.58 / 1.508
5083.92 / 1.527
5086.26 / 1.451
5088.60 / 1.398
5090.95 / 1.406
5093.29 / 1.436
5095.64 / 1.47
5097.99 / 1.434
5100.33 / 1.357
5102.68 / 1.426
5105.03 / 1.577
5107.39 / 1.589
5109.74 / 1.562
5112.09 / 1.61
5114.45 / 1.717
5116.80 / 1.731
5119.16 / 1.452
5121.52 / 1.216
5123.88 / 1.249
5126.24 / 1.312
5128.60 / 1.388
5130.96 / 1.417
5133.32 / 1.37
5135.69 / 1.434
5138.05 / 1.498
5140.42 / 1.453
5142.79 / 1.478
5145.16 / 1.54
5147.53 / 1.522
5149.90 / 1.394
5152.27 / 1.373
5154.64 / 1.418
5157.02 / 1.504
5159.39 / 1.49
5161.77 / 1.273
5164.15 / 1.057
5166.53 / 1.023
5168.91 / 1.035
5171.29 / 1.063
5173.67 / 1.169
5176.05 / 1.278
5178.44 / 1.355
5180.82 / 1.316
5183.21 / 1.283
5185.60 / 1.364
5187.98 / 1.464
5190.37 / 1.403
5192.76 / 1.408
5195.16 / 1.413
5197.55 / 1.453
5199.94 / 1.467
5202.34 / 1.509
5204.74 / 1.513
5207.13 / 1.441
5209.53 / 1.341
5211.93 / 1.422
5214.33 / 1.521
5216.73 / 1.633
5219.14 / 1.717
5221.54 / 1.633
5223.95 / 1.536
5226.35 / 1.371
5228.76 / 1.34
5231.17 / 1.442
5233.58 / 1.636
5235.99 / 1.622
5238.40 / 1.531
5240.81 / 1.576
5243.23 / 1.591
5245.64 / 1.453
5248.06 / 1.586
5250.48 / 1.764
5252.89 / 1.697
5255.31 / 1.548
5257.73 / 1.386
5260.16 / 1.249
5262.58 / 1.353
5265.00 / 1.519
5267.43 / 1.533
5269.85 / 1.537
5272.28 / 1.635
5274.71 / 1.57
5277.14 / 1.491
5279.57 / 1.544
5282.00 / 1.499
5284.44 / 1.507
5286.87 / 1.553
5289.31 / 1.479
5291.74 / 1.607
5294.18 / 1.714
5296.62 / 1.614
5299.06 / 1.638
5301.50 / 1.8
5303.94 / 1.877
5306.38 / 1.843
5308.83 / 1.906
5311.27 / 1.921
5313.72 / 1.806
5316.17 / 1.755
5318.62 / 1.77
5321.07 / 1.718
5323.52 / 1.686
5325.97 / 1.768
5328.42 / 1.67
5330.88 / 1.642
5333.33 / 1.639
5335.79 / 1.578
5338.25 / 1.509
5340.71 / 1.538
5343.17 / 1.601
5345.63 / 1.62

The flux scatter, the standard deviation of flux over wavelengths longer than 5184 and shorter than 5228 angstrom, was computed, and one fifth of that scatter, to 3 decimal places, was 0.020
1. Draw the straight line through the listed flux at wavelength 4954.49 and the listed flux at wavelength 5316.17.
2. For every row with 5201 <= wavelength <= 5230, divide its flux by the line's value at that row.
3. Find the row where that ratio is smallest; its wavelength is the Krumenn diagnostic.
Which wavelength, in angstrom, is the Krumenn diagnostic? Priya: 5228.76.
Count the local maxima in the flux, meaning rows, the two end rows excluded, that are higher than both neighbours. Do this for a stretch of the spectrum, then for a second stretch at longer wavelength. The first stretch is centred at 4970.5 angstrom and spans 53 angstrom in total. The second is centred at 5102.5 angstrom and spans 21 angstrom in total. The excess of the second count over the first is -2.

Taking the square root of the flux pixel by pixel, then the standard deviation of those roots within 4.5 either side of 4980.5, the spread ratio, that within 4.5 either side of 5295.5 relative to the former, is 0.42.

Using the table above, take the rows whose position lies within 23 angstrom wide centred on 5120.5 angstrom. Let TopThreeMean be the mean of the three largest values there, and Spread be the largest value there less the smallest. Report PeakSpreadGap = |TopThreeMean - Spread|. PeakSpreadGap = 1.17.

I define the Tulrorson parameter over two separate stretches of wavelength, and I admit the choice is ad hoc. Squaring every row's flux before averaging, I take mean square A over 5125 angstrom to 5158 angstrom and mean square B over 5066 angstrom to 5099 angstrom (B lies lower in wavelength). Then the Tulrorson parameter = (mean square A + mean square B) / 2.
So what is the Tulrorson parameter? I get 2.05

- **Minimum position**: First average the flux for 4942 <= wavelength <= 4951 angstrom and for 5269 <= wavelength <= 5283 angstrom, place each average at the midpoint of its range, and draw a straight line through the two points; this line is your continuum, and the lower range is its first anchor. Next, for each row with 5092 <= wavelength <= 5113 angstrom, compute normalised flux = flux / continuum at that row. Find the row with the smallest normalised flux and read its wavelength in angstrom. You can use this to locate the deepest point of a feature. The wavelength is 5100.33 angstrom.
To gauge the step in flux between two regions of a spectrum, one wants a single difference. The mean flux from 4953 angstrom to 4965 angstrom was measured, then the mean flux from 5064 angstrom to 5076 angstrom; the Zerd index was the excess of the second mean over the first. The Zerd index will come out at -0.23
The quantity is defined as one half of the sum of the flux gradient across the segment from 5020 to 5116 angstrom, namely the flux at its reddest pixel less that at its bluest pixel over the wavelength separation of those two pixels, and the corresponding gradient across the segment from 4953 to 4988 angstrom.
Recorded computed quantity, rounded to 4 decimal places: -0.0026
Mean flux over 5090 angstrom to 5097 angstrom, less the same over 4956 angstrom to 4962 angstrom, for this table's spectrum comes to -0.16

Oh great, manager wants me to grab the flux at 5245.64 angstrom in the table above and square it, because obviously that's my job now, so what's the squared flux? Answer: 2.1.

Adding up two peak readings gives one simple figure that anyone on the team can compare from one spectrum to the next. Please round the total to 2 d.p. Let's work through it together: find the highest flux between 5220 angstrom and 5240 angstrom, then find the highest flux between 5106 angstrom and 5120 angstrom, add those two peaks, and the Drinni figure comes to 3.37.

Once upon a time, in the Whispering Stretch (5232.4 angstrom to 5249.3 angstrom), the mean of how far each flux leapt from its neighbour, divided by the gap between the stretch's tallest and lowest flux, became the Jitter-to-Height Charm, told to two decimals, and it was 0.40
